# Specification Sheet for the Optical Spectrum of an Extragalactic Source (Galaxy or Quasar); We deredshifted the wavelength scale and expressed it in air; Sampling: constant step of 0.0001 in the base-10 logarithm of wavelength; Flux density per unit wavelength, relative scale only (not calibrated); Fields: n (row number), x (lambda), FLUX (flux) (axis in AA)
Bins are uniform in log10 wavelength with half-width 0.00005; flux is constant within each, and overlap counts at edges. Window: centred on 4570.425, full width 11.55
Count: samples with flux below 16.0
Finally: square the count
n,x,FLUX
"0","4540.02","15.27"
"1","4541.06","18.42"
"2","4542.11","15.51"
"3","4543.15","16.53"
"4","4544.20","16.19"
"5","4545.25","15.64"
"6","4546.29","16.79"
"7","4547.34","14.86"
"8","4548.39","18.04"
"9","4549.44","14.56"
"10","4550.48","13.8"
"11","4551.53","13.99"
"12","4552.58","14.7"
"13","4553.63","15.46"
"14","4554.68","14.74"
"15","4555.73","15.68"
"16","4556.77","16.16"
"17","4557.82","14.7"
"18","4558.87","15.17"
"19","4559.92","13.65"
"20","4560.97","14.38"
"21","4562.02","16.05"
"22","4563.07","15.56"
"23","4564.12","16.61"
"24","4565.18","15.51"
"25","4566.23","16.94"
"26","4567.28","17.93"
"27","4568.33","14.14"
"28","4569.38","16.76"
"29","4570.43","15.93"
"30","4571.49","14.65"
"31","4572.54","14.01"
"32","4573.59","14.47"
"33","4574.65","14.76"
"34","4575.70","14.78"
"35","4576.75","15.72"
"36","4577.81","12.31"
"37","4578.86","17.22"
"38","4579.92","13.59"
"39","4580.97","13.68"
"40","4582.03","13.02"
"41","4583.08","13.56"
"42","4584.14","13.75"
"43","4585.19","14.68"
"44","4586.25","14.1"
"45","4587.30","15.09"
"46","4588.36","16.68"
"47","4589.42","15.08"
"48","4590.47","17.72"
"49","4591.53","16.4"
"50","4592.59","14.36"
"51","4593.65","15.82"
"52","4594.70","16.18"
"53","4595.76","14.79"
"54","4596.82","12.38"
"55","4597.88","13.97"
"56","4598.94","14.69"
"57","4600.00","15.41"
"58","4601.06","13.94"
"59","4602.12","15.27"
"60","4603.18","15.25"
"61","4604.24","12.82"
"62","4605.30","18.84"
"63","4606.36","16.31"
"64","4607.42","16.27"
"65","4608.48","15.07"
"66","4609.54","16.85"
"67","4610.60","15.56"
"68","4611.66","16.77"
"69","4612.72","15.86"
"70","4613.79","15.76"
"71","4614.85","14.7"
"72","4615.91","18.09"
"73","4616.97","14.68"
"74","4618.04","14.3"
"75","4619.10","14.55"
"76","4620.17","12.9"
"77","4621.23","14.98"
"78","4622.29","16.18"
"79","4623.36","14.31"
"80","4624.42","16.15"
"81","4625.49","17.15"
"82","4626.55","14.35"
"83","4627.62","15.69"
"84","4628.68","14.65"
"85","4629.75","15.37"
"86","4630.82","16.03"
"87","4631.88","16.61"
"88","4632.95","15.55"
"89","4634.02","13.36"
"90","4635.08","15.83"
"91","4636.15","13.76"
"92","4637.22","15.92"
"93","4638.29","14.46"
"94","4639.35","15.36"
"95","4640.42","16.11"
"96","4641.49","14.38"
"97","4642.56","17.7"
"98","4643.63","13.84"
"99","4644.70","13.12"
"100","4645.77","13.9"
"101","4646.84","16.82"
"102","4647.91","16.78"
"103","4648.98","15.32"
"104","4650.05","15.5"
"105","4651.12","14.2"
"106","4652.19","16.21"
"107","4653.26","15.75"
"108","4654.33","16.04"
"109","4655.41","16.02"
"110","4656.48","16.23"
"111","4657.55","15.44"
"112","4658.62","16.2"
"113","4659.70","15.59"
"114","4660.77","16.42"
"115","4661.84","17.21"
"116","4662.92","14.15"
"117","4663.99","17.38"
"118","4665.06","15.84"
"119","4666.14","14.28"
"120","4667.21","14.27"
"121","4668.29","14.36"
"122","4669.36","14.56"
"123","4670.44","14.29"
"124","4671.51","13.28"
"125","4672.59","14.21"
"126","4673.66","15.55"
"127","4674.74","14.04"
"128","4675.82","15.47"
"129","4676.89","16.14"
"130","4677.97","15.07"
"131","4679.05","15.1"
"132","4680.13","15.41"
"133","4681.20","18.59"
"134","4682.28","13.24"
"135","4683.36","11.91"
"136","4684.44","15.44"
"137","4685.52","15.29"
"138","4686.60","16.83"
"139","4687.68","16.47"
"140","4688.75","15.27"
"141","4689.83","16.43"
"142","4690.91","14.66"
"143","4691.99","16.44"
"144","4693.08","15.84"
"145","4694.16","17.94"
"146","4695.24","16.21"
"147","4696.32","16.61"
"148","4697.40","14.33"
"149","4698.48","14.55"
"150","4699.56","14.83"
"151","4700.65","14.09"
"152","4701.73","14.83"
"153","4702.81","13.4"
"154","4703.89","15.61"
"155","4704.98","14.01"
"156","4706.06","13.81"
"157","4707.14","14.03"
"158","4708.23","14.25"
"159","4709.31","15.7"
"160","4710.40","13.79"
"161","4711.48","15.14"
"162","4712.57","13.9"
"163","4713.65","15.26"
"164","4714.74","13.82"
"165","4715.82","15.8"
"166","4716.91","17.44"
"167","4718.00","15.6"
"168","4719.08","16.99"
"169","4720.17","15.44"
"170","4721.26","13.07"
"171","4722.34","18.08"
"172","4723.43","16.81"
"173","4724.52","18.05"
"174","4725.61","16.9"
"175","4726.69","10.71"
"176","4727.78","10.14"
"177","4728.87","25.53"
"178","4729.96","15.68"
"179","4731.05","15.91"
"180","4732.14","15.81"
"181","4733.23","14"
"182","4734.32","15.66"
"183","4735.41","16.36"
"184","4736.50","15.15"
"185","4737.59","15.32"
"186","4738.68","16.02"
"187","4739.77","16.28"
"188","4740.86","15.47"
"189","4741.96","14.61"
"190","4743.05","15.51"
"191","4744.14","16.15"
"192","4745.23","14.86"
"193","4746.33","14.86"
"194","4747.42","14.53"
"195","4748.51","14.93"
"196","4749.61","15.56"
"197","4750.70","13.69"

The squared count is 64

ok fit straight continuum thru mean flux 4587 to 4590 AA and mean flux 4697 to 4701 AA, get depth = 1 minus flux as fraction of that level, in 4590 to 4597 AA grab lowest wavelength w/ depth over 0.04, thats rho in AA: 4592.59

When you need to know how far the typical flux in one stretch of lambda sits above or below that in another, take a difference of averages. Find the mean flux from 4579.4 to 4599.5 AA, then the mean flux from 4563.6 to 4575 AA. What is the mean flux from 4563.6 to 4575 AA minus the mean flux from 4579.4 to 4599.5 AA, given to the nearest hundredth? 0.90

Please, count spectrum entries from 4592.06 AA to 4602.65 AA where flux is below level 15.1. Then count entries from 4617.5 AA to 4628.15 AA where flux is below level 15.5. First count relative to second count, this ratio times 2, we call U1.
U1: 2.0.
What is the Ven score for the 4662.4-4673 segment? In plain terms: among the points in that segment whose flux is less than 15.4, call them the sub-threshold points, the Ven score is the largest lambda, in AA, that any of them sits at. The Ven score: 4672.59 AA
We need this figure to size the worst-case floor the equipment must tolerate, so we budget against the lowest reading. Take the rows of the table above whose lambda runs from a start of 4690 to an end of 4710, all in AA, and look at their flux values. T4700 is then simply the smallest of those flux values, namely 13.4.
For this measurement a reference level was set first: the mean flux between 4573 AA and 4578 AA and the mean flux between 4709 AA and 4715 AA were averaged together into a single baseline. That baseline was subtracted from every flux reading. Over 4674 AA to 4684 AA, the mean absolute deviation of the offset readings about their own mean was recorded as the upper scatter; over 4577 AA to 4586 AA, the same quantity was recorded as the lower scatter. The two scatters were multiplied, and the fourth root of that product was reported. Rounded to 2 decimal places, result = 1.06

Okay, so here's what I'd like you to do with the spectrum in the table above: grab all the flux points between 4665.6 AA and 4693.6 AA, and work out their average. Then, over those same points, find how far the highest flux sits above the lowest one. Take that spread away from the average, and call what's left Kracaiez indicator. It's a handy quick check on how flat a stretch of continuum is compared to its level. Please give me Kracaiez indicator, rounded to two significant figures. 8.4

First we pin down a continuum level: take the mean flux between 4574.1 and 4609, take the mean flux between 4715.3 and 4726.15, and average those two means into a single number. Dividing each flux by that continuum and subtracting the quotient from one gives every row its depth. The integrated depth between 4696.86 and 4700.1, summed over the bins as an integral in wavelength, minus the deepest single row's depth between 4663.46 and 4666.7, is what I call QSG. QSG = 0.141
